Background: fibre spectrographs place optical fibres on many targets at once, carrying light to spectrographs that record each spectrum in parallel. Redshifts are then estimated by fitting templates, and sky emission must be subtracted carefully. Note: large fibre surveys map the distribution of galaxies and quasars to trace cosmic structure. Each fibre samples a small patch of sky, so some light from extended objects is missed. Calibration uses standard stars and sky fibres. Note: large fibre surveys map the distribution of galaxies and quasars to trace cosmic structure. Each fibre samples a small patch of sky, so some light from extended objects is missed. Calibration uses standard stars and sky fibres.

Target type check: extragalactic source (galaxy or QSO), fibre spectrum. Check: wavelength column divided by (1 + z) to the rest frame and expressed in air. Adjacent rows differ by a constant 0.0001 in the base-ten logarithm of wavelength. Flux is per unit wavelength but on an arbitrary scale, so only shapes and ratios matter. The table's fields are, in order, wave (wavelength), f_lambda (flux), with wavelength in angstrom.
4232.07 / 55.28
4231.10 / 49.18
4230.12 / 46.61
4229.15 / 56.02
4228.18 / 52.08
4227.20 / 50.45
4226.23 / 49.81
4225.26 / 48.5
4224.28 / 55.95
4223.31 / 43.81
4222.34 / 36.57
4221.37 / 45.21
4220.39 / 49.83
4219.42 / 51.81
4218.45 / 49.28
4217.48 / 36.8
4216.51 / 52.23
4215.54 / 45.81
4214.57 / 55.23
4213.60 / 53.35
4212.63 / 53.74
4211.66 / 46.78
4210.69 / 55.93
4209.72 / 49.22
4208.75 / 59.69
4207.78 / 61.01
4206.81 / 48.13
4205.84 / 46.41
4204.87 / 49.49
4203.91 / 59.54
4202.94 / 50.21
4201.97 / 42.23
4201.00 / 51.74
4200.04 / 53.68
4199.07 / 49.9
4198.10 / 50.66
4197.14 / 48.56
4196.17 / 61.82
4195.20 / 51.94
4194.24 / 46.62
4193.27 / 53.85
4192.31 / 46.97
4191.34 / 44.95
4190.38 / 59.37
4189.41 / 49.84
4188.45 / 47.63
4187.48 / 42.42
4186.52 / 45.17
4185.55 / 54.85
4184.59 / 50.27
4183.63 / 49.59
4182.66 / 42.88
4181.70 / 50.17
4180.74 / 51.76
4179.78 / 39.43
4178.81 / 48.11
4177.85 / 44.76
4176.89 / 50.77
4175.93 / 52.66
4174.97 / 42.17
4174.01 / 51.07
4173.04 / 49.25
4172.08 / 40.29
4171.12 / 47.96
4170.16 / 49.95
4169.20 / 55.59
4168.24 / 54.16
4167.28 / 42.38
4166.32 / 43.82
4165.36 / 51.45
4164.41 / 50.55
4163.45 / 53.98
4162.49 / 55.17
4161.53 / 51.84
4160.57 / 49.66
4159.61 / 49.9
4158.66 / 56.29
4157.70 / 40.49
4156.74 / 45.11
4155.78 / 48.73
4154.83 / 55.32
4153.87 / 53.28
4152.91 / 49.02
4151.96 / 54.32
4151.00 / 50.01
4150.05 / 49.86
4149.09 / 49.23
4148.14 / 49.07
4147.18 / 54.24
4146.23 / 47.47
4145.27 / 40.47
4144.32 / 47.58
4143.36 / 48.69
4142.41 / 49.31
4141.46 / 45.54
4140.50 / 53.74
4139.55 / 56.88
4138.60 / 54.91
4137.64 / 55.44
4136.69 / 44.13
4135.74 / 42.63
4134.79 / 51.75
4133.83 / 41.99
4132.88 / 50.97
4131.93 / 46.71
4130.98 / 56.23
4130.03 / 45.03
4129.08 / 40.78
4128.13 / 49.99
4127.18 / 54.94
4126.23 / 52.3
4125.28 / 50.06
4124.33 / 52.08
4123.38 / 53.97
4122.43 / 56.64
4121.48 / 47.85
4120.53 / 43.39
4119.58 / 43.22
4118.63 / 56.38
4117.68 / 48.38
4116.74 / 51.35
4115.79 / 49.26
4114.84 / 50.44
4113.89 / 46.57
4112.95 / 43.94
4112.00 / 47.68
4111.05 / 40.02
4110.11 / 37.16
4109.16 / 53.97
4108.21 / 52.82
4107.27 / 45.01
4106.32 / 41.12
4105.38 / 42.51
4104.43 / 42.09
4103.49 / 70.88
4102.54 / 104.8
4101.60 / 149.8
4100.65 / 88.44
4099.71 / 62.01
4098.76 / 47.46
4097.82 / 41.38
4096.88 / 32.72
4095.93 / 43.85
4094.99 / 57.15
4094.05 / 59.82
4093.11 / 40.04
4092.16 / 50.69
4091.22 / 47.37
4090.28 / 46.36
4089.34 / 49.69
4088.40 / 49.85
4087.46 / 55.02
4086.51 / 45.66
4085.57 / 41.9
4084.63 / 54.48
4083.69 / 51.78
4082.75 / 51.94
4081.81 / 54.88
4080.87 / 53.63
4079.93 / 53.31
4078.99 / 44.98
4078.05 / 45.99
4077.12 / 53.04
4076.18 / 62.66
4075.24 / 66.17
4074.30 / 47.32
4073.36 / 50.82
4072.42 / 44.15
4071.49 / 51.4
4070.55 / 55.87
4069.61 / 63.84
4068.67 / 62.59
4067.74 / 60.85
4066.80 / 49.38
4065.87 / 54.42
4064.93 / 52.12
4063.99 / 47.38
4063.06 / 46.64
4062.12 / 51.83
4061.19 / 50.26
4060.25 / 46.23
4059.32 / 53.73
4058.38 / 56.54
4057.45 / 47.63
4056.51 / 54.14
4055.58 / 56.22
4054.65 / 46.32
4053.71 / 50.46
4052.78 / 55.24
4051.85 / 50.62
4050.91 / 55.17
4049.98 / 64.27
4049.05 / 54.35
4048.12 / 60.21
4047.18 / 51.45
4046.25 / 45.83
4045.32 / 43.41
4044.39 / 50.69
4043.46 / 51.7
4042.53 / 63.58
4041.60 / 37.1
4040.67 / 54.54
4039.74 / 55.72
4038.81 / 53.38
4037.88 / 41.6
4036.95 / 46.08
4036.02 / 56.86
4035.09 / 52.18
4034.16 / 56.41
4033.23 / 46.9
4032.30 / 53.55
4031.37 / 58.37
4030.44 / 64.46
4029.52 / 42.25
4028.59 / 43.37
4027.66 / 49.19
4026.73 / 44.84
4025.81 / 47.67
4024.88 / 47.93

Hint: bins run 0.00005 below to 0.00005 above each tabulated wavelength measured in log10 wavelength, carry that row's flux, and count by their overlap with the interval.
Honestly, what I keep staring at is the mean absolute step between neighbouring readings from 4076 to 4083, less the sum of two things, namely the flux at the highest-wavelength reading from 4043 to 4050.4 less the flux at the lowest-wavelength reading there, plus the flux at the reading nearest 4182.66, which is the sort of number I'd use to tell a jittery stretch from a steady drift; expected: -51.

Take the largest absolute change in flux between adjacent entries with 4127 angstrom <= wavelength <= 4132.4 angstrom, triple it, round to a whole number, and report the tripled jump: 34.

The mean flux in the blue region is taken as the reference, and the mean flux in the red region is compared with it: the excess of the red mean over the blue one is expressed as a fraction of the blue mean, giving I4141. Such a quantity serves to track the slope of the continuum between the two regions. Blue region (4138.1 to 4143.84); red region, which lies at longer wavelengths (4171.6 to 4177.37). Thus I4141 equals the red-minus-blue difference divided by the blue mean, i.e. -0.07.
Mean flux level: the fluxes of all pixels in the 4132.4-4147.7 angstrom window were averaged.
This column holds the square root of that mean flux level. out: 7.01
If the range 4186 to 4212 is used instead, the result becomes 7.13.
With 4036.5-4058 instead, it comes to 7.19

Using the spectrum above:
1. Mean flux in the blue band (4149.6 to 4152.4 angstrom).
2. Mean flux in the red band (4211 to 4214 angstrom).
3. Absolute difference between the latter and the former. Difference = 0.1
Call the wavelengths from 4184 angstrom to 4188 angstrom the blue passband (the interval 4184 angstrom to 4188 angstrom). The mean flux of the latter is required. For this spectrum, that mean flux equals 48.2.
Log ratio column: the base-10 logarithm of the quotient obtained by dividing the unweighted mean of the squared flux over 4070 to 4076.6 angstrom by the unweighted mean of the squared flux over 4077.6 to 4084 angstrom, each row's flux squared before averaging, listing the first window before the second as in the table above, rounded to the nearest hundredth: 0.06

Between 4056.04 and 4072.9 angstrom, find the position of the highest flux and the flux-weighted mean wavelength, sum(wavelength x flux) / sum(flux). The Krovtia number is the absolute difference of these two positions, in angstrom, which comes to 5.0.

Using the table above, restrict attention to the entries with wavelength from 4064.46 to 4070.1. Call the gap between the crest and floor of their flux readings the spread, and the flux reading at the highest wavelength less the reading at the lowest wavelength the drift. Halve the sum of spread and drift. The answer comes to 13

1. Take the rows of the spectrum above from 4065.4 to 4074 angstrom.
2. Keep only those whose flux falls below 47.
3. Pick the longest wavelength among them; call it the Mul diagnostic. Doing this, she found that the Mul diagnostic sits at 4072.42 angstrom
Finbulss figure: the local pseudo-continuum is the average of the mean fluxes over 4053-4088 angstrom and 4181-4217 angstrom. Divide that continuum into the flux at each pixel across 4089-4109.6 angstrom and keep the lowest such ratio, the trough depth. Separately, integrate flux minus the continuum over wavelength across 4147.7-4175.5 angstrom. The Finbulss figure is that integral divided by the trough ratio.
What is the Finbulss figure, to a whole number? -85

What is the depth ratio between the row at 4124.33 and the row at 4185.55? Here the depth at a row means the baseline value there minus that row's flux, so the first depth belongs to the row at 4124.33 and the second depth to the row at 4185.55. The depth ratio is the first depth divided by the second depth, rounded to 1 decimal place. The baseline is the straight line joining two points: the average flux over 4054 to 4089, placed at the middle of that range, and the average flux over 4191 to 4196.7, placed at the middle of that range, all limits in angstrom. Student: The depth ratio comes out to 0.1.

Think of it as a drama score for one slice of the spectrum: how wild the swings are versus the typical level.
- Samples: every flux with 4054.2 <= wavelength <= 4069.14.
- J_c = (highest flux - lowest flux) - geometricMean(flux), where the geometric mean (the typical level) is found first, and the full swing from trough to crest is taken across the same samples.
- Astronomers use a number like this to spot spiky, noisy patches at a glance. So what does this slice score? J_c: -36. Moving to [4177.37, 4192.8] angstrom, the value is -28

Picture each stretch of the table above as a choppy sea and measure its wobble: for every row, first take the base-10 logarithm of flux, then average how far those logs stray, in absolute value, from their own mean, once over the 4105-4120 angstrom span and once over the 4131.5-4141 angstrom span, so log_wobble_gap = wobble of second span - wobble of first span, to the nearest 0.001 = 0.002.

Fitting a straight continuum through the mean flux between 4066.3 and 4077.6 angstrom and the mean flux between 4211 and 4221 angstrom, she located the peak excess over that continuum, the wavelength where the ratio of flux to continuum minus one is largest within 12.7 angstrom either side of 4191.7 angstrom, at 4196.17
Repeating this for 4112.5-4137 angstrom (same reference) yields 4122.43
